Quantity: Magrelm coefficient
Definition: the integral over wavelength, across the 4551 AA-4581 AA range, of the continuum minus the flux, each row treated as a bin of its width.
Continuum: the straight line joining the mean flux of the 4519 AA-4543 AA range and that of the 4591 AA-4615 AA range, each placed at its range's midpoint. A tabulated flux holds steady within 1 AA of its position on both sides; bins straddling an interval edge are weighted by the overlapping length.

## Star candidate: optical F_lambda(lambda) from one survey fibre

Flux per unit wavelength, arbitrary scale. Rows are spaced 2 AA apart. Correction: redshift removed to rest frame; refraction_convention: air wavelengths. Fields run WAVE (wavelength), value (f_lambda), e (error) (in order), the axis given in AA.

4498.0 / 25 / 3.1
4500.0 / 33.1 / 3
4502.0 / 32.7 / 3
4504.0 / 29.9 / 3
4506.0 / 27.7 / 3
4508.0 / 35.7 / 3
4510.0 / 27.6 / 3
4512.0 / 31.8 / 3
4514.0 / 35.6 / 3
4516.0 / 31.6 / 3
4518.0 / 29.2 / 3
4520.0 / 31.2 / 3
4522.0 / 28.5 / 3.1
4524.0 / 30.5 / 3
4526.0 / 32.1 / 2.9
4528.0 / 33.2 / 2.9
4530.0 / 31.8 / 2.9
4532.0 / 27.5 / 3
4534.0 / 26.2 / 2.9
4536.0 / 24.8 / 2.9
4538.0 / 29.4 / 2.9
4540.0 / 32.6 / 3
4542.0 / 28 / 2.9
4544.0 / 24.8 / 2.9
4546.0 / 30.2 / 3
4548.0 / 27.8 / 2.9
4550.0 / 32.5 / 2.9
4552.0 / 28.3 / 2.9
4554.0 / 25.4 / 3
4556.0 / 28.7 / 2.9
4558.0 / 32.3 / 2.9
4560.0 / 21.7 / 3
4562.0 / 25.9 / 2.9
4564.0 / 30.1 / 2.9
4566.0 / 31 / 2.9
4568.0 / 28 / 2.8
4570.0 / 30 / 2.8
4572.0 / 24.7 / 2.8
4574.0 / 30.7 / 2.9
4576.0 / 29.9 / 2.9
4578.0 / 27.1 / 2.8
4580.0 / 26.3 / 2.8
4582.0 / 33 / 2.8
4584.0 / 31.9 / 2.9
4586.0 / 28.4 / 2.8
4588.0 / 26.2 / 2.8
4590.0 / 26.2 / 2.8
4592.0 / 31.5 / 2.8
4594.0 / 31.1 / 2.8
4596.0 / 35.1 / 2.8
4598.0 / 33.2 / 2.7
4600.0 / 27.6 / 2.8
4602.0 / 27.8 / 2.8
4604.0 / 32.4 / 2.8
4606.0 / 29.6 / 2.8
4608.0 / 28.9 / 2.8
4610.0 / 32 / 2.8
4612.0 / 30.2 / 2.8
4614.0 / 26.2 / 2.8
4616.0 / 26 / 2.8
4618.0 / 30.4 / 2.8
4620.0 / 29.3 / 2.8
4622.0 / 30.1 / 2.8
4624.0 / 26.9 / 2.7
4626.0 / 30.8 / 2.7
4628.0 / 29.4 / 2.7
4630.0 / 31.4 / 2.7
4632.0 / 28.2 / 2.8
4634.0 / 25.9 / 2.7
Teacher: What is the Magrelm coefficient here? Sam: 61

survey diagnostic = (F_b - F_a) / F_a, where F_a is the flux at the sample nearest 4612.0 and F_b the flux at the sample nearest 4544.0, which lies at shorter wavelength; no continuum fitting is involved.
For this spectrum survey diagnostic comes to -0.18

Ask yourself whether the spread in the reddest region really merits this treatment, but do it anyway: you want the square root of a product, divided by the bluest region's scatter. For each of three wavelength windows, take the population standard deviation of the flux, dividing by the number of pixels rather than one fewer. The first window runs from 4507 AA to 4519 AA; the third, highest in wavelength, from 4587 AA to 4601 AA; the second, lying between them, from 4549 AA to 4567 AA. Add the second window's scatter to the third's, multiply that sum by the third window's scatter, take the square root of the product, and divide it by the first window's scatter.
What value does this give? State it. 1.5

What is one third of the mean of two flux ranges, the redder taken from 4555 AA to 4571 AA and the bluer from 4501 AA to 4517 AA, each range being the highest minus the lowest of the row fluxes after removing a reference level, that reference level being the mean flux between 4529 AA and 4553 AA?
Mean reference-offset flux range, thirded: 3.1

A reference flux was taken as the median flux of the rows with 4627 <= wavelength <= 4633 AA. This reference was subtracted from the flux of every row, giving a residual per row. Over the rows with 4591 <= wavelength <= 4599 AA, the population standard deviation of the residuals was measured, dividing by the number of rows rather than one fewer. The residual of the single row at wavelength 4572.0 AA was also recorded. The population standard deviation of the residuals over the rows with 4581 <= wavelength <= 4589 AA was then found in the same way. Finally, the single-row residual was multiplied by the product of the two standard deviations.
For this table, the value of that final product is -20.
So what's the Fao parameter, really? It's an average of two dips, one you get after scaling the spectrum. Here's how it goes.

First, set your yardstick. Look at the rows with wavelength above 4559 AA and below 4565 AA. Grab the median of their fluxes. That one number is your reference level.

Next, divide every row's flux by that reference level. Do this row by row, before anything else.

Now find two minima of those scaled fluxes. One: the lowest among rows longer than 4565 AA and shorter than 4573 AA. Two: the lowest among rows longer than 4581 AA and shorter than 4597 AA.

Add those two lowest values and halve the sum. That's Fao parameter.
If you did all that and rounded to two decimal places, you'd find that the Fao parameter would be 0.98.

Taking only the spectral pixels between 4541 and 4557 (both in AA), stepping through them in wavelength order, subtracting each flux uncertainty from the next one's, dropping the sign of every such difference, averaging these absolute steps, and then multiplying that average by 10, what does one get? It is 0.57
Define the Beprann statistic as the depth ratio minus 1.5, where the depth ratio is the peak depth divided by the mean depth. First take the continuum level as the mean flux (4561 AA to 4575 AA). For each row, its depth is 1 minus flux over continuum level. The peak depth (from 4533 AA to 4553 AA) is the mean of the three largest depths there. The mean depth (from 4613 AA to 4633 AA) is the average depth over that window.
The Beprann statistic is -15.4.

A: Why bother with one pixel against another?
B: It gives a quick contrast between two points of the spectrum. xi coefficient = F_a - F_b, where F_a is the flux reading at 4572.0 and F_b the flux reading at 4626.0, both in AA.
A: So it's -6.1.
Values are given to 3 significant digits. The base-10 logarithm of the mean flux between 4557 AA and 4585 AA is 1.46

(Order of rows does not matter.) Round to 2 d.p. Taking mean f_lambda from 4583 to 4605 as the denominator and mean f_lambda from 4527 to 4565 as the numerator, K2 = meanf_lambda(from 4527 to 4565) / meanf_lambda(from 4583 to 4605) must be 0.95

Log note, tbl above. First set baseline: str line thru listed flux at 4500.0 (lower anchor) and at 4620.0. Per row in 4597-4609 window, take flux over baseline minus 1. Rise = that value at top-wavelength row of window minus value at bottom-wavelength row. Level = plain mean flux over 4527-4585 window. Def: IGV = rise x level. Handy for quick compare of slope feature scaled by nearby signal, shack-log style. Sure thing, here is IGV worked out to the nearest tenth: -3.8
